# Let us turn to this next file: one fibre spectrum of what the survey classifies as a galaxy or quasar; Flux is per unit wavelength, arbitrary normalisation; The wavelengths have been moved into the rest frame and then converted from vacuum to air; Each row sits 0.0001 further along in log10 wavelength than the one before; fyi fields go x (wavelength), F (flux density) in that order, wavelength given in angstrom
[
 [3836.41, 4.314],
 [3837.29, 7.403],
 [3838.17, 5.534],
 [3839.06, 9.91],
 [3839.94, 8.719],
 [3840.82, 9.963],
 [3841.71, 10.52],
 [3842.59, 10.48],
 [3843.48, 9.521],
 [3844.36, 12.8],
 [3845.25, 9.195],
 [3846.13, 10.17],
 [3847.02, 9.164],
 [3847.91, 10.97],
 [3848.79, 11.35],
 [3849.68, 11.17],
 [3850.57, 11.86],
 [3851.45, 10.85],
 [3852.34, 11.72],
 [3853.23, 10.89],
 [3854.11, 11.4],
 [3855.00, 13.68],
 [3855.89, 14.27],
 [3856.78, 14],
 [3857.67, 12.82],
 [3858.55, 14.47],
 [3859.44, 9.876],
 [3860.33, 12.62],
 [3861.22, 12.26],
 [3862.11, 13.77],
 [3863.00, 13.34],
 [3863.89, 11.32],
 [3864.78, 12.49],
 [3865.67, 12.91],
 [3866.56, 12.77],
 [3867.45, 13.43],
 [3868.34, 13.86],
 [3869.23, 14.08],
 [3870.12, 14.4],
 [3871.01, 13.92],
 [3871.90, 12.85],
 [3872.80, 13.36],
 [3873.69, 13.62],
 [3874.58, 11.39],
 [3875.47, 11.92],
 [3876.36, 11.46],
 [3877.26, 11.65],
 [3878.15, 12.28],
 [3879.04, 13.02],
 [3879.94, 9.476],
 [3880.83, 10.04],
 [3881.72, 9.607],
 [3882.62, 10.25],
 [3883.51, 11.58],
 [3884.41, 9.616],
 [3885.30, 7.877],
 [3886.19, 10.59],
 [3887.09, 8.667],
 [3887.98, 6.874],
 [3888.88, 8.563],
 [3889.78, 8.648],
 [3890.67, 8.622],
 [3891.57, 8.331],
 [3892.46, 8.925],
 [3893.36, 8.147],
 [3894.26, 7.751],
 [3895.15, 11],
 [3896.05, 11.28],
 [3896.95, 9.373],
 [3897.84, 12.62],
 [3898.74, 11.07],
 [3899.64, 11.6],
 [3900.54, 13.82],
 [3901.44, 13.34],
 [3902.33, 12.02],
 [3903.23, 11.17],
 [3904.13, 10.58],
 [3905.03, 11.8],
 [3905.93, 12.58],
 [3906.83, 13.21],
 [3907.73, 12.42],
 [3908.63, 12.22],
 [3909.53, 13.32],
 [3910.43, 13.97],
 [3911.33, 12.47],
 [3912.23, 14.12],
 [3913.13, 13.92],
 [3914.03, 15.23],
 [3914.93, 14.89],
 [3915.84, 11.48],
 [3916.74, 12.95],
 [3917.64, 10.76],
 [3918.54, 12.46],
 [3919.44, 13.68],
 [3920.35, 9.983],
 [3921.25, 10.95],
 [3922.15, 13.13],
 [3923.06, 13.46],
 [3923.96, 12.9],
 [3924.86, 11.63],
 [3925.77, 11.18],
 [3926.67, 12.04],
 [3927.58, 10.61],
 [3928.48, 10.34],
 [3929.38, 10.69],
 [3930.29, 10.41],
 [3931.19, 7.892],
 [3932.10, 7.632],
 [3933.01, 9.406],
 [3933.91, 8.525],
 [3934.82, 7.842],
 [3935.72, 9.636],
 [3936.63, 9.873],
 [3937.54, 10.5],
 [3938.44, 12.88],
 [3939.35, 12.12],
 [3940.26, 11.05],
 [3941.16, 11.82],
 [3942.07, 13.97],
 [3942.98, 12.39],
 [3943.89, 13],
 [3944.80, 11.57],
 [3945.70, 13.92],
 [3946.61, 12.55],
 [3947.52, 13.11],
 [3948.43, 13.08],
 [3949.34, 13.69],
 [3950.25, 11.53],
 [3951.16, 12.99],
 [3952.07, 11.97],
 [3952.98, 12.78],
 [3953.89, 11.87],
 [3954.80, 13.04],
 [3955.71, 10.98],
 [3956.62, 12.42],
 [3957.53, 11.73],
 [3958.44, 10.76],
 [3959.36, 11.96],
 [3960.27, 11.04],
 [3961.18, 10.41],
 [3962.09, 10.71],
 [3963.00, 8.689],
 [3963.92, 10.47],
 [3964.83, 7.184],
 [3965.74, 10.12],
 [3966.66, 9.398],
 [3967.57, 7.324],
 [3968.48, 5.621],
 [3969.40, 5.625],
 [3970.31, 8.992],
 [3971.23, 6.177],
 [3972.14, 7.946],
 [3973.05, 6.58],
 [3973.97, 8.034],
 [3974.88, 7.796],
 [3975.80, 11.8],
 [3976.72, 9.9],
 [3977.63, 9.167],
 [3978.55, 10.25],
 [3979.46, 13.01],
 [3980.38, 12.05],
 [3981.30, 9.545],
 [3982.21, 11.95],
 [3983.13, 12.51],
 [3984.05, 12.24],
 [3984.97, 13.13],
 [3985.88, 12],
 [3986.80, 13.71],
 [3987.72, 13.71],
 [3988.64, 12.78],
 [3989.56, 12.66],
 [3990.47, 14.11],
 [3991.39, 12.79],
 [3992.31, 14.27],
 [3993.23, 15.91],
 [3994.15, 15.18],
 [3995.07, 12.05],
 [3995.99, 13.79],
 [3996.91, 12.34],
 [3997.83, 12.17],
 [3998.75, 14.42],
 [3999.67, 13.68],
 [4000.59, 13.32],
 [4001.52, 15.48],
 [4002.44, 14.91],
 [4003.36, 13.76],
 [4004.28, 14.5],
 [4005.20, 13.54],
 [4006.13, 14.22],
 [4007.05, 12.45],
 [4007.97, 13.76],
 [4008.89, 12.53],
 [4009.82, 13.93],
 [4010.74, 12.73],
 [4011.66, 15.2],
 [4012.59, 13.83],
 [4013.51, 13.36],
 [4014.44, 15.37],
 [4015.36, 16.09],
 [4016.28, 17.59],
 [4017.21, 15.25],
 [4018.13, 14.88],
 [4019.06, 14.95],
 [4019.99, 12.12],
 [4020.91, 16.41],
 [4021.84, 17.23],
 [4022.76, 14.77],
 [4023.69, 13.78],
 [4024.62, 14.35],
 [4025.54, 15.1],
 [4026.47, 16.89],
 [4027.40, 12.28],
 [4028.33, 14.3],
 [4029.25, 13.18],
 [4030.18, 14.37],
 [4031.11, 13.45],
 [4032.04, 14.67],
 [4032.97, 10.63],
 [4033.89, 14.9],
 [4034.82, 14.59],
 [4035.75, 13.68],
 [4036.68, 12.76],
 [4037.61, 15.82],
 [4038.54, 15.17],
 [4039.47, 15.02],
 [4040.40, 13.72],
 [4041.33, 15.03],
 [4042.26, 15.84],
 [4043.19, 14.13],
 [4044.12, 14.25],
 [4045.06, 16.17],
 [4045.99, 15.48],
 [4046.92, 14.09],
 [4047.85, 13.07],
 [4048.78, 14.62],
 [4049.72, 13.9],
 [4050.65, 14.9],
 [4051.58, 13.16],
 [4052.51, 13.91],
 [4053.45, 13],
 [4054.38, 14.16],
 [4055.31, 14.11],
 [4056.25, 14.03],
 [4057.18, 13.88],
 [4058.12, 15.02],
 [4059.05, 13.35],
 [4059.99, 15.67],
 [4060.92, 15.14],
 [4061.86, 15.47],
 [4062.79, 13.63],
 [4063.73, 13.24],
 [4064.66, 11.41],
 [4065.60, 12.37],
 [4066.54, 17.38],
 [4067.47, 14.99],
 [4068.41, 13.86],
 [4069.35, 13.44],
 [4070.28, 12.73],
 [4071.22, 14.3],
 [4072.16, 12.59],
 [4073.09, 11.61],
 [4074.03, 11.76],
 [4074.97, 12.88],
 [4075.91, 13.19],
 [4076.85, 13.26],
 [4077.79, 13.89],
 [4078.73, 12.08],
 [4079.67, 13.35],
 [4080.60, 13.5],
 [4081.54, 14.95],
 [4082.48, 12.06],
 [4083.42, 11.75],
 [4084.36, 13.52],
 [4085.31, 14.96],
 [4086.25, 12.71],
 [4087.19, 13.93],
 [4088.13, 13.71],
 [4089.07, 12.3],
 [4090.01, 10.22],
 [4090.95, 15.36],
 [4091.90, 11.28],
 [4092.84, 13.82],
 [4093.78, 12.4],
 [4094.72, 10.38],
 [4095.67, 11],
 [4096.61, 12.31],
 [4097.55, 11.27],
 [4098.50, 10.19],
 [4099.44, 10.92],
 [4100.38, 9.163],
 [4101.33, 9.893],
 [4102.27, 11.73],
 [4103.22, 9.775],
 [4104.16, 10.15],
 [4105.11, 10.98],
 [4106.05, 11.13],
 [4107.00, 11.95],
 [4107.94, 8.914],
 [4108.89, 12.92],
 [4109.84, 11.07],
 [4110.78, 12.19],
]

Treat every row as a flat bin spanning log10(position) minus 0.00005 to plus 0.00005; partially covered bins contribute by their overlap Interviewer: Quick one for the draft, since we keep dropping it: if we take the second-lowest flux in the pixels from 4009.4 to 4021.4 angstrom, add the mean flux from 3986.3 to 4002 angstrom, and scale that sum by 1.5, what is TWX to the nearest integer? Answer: 40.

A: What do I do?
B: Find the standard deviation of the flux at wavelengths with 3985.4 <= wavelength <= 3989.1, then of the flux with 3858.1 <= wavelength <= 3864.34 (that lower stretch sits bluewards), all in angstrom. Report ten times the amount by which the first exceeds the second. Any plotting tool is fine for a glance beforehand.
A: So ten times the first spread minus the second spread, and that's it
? -7.3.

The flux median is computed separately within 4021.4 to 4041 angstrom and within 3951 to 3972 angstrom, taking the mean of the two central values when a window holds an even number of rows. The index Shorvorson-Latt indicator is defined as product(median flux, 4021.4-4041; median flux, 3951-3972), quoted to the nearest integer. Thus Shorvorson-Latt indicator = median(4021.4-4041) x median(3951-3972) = 154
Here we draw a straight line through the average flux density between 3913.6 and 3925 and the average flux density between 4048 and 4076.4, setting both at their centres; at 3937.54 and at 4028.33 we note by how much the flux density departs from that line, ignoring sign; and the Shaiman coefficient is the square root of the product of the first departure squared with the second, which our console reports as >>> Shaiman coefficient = 2.0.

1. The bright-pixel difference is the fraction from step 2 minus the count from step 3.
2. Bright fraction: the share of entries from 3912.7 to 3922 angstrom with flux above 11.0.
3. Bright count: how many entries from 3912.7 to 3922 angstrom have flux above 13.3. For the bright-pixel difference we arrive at -3.3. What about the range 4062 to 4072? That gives -5.0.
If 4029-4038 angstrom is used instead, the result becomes -6.1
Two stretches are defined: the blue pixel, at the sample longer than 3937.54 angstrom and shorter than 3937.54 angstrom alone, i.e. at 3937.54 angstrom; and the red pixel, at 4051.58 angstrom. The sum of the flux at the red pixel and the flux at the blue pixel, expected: 23.7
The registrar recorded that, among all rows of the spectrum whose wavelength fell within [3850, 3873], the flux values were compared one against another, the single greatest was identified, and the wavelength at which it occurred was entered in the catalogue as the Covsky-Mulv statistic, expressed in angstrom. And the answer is 3858.55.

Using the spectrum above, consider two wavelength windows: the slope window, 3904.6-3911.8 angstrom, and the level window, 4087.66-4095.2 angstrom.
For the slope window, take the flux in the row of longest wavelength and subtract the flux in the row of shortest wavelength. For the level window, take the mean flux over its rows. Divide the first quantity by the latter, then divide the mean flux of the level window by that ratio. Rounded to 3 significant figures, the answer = 231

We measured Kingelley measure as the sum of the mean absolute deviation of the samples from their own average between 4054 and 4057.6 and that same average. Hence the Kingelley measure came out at 14.1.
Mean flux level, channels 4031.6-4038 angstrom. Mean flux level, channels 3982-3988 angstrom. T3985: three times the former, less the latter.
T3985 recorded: 28.8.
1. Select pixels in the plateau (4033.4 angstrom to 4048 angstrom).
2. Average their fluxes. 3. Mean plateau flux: 14.6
